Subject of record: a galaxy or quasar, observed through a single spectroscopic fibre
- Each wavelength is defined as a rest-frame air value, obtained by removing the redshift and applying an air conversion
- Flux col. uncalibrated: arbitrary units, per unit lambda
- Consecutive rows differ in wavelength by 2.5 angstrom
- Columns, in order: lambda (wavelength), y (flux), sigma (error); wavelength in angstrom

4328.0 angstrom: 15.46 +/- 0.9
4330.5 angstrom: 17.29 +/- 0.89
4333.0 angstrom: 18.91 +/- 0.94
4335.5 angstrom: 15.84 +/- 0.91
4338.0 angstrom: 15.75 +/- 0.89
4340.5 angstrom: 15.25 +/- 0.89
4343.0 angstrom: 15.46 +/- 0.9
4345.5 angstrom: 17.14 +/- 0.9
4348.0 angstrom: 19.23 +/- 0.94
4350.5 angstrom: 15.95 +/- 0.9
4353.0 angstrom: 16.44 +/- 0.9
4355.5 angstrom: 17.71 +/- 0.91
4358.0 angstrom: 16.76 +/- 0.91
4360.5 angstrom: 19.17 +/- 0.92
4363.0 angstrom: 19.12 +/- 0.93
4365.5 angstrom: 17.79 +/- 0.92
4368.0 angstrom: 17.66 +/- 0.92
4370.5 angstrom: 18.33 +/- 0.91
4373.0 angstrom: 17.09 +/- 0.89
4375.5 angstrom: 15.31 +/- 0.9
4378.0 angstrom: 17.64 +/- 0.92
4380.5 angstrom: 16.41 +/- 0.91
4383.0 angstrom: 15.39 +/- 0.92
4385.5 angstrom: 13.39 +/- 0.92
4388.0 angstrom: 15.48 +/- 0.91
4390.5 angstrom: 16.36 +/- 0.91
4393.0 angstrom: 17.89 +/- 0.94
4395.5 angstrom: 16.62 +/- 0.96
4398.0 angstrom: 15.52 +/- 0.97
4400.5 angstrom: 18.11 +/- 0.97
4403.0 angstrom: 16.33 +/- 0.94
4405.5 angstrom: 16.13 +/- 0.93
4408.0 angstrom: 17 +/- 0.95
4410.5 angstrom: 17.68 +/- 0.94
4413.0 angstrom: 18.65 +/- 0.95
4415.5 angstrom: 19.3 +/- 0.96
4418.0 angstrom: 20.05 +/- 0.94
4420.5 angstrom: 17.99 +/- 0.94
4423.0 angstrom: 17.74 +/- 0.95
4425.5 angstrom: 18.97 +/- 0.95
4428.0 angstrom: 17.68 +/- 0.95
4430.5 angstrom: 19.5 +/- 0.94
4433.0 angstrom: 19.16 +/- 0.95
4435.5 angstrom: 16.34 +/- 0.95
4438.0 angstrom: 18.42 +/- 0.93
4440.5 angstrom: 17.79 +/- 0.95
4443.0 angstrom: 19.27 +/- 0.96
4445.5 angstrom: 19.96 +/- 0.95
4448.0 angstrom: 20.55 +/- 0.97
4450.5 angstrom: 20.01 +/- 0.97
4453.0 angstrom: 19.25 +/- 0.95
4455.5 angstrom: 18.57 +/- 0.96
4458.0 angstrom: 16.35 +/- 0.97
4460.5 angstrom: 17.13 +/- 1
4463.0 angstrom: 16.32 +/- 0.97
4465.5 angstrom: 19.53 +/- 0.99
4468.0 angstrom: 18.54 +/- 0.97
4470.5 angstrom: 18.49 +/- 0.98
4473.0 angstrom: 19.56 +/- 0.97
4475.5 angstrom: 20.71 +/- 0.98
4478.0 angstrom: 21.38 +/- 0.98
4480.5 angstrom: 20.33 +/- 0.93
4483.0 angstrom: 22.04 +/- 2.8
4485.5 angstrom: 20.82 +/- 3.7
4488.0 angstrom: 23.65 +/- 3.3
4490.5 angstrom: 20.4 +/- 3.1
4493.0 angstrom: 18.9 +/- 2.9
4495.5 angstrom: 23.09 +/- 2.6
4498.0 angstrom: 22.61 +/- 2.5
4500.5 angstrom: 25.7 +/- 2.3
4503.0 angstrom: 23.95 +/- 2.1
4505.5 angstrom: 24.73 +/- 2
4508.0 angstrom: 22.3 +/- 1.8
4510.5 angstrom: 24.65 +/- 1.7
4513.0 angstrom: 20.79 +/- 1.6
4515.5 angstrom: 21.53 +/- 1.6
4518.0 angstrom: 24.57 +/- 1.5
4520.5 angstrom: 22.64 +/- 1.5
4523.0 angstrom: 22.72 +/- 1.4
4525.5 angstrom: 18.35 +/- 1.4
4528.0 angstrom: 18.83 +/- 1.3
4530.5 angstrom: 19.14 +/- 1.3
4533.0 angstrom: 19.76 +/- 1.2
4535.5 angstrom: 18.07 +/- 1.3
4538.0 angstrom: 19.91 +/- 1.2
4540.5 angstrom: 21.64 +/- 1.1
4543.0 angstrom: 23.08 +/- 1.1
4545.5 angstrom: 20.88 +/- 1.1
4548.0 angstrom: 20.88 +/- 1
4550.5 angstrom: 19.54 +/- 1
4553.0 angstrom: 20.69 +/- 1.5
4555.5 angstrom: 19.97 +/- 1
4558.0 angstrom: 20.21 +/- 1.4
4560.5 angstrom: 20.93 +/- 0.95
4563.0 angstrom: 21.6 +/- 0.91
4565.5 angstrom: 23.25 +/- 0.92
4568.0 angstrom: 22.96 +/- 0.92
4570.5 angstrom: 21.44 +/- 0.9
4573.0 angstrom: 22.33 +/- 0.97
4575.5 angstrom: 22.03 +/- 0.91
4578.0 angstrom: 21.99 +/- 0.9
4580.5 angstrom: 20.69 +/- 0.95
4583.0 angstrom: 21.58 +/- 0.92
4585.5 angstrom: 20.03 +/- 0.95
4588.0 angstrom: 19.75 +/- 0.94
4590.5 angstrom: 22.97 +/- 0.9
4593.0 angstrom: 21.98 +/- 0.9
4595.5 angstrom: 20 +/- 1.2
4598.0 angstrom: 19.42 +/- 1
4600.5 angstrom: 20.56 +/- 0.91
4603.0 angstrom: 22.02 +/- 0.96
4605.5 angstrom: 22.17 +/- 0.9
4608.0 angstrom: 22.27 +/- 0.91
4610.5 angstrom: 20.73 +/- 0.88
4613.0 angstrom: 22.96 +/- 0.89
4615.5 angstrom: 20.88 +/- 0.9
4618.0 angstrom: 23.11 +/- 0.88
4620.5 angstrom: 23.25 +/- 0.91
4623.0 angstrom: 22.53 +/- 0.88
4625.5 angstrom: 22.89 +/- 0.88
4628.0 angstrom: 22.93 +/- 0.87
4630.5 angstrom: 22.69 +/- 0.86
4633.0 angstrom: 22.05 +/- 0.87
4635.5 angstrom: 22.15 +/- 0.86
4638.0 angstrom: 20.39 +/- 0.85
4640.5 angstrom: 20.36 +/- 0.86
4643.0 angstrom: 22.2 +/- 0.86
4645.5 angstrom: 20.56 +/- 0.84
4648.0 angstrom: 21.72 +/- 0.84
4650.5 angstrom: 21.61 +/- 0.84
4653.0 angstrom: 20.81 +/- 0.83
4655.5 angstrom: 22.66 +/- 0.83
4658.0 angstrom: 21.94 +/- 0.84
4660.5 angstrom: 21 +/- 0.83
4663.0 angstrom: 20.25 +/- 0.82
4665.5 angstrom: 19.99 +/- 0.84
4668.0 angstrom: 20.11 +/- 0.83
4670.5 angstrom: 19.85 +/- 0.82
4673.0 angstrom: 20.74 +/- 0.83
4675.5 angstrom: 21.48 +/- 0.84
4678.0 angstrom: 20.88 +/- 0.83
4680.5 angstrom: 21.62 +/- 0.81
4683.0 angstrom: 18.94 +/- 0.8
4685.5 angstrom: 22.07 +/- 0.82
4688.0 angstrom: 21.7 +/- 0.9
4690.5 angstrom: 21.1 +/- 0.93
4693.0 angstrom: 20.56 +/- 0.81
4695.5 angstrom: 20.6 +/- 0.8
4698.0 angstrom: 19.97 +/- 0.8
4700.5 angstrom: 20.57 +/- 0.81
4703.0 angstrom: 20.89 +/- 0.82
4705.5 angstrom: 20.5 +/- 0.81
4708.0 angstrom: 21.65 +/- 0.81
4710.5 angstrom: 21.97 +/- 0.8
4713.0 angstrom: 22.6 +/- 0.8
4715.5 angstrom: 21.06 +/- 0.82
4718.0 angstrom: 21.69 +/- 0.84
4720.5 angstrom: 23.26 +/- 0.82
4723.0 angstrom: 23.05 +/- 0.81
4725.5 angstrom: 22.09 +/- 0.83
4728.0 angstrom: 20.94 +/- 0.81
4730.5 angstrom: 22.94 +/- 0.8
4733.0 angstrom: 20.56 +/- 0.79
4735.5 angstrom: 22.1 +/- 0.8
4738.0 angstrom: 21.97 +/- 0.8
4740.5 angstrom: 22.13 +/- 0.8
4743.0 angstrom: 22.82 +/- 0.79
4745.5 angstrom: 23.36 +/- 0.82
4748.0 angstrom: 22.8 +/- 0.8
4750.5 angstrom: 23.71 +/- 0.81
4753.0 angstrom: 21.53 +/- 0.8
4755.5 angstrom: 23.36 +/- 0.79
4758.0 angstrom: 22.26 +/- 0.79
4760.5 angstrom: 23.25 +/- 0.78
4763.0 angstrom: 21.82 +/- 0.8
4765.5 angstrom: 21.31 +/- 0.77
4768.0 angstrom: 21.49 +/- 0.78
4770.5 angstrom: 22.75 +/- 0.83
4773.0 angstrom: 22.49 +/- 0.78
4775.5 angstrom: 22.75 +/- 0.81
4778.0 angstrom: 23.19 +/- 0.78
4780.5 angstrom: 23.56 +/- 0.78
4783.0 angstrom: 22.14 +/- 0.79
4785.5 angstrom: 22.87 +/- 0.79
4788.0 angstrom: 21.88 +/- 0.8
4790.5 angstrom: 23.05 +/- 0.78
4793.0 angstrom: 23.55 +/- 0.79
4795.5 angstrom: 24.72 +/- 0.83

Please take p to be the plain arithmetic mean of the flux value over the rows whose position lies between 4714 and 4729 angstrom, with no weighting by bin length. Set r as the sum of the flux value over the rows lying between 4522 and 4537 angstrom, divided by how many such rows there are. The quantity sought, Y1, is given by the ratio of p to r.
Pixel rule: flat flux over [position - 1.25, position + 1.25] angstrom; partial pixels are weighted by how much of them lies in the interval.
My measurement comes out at 1.13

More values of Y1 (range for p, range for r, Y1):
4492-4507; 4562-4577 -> 1.04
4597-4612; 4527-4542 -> 1.08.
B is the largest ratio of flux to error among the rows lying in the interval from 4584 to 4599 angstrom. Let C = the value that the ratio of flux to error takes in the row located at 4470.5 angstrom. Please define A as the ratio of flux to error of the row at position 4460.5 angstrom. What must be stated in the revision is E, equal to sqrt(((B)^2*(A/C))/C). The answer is 5.6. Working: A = 17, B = 26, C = 18.9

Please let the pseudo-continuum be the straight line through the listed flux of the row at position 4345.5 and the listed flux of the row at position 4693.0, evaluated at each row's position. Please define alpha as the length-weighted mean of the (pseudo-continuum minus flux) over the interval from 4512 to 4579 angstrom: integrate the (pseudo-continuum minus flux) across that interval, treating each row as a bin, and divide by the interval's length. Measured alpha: -1.99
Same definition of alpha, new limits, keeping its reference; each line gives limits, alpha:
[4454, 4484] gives -0.70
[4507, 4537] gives -2.22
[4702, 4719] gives -0.75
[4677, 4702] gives -0.28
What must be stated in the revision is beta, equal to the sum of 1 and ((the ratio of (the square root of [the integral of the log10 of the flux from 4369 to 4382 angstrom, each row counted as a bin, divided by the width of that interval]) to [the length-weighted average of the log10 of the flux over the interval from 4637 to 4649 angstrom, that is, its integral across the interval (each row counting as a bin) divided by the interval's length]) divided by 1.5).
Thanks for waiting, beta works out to 1.56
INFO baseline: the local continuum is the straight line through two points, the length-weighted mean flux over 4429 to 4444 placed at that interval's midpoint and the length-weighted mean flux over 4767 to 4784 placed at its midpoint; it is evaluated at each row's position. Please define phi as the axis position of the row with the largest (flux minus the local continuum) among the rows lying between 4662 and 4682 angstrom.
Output 4680.5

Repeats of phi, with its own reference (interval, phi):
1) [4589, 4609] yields 4590.5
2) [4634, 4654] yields 4635.5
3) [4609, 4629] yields 4620.5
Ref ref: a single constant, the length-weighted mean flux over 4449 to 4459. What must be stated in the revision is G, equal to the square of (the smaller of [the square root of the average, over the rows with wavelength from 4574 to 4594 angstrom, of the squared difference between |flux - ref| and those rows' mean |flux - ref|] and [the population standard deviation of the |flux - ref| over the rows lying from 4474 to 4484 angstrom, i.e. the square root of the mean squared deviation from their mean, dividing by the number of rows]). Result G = 0.43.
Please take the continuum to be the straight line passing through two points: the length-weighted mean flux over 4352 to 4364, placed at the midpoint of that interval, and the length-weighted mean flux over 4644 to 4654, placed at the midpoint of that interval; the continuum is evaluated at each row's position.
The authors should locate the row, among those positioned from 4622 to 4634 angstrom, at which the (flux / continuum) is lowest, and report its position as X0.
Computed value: 4633.0 angstrom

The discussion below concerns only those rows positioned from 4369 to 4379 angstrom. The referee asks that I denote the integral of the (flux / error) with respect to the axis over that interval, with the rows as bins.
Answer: 189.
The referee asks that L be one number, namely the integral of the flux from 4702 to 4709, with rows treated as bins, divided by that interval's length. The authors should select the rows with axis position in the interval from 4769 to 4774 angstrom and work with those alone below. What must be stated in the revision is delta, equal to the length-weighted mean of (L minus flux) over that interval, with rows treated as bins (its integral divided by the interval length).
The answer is -1.6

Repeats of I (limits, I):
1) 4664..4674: 243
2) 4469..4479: 204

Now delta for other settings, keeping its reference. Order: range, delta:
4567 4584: -0.9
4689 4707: 0.4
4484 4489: -1.2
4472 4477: 0.8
